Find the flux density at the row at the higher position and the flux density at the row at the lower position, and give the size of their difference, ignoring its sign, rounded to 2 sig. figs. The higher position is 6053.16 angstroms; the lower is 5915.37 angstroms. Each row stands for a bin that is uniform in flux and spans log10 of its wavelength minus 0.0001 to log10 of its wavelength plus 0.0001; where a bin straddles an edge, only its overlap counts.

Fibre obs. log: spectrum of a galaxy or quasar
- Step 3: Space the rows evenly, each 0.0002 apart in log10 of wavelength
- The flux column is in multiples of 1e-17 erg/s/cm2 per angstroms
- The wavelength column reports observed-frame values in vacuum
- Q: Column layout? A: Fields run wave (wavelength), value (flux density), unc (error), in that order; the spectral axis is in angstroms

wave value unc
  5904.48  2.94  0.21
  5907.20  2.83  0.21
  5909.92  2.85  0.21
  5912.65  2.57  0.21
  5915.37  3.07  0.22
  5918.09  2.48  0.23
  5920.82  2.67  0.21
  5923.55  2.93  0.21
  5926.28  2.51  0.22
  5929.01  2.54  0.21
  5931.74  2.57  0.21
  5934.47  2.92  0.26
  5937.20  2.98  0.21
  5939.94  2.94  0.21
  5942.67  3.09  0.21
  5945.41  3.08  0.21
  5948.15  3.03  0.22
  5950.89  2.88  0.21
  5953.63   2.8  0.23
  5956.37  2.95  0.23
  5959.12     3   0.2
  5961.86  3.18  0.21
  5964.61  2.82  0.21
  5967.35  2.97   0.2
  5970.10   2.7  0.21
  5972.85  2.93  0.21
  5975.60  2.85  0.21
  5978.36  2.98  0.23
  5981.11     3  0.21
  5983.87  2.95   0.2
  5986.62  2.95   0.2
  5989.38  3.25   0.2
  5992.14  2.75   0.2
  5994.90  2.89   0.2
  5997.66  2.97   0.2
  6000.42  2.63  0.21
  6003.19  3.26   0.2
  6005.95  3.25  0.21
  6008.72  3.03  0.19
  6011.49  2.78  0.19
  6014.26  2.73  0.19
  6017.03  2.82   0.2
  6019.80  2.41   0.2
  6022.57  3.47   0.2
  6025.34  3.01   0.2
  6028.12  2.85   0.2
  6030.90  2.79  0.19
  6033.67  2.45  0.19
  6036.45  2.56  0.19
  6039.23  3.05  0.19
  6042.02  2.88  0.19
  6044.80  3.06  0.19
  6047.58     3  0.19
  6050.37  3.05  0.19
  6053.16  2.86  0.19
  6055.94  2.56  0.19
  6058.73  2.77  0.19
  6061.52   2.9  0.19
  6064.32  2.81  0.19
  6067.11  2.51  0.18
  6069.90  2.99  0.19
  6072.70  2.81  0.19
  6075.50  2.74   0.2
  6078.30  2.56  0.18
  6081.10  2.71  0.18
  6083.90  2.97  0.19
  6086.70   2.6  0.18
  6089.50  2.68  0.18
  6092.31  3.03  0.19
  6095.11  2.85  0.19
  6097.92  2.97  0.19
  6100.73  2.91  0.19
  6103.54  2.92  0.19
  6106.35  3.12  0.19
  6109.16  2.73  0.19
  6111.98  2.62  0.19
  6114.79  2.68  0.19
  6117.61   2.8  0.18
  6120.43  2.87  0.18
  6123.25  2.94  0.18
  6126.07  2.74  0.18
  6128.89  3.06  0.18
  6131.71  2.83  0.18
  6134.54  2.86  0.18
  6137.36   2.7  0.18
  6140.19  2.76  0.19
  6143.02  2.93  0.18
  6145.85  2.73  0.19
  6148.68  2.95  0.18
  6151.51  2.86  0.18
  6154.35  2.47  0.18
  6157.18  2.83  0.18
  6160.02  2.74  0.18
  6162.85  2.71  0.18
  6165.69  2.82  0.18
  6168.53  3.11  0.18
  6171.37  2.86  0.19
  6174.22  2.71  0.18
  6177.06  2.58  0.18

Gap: 0.21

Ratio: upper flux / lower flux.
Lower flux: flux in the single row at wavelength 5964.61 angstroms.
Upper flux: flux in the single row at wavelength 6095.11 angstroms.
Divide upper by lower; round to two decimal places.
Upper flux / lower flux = 1.01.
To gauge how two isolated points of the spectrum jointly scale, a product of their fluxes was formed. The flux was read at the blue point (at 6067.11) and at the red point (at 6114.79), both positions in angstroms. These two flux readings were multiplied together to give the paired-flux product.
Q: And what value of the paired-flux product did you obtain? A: 6.7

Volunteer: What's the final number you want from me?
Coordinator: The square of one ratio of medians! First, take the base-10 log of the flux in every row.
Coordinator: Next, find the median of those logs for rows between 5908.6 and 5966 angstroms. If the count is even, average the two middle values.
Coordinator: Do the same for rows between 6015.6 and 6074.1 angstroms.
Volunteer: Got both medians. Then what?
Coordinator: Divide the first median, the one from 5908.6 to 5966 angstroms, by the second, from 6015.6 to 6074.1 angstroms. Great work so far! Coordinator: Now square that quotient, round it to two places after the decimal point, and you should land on 1.05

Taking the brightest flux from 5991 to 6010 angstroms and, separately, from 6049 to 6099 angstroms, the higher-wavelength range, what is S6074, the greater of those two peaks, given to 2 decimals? 3.26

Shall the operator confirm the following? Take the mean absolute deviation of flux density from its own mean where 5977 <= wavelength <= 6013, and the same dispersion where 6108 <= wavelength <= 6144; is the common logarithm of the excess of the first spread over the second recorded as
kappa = -1.4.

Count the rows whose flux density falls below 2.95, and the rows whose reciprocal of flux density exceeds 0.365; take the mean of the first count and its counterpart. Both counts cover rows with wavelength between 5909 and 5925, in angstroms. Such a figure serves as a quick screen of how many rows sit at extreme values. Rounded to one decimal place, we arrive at 4.0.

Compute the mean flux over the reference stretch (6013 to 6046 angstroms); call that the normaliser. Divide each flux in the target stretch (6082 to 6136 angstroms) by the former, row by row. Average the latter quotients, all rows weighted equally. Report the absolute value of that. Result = 1.004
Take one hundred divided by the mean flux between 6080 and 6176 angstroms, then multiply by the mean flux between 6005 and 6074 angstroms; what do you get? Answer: 101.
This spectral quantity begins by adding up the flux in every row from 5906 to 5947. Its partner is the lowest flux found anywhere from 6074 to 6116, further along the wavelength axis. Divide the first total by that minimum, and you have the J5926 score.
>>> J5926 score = 16.4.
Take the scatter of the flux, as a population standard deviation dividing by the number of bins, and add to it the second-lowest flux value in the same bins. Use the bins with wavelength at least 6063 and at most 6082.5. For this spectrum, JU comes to 2.71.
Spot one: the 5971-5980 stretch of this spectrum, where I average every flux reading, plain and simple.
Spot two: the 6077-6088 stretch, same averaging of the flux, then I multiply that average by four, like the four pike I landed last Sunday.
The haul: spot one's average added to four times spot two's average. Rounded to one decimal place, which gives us 13.8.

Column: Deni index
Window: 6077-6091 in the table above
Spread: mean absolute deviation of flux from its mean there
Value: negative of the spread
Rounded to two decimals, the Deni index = -0.11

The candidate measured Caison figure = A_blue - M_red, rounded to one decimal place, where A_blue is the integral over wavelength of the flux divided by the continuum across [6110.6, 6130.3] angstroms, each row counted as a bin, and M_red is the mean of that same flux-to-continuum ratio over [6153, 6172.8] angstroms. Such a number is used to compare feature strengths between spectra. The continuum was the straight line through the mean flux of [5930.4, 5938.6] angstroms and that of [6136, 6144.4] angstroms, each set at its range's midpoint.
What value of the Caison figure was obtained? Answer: 18.8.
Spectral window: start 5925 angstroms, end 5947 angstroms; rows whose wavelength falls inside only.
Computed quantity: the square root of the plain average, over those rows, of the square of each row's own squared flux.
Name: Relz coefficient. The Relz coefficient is 8.16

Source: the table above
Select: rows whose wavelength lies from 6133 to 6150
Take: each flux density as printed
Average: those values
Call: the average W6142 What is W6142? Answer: 2.82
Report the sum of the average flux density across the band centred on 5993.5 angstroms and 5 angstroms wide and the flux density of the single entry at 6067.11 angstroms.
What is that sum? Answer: 5.3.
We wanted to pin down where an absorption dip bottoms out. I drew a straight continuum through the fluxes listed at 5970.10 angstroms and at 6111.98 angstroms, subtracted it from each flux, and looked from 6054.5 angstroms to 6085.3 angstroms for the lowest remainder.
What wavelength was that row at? 6067.11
